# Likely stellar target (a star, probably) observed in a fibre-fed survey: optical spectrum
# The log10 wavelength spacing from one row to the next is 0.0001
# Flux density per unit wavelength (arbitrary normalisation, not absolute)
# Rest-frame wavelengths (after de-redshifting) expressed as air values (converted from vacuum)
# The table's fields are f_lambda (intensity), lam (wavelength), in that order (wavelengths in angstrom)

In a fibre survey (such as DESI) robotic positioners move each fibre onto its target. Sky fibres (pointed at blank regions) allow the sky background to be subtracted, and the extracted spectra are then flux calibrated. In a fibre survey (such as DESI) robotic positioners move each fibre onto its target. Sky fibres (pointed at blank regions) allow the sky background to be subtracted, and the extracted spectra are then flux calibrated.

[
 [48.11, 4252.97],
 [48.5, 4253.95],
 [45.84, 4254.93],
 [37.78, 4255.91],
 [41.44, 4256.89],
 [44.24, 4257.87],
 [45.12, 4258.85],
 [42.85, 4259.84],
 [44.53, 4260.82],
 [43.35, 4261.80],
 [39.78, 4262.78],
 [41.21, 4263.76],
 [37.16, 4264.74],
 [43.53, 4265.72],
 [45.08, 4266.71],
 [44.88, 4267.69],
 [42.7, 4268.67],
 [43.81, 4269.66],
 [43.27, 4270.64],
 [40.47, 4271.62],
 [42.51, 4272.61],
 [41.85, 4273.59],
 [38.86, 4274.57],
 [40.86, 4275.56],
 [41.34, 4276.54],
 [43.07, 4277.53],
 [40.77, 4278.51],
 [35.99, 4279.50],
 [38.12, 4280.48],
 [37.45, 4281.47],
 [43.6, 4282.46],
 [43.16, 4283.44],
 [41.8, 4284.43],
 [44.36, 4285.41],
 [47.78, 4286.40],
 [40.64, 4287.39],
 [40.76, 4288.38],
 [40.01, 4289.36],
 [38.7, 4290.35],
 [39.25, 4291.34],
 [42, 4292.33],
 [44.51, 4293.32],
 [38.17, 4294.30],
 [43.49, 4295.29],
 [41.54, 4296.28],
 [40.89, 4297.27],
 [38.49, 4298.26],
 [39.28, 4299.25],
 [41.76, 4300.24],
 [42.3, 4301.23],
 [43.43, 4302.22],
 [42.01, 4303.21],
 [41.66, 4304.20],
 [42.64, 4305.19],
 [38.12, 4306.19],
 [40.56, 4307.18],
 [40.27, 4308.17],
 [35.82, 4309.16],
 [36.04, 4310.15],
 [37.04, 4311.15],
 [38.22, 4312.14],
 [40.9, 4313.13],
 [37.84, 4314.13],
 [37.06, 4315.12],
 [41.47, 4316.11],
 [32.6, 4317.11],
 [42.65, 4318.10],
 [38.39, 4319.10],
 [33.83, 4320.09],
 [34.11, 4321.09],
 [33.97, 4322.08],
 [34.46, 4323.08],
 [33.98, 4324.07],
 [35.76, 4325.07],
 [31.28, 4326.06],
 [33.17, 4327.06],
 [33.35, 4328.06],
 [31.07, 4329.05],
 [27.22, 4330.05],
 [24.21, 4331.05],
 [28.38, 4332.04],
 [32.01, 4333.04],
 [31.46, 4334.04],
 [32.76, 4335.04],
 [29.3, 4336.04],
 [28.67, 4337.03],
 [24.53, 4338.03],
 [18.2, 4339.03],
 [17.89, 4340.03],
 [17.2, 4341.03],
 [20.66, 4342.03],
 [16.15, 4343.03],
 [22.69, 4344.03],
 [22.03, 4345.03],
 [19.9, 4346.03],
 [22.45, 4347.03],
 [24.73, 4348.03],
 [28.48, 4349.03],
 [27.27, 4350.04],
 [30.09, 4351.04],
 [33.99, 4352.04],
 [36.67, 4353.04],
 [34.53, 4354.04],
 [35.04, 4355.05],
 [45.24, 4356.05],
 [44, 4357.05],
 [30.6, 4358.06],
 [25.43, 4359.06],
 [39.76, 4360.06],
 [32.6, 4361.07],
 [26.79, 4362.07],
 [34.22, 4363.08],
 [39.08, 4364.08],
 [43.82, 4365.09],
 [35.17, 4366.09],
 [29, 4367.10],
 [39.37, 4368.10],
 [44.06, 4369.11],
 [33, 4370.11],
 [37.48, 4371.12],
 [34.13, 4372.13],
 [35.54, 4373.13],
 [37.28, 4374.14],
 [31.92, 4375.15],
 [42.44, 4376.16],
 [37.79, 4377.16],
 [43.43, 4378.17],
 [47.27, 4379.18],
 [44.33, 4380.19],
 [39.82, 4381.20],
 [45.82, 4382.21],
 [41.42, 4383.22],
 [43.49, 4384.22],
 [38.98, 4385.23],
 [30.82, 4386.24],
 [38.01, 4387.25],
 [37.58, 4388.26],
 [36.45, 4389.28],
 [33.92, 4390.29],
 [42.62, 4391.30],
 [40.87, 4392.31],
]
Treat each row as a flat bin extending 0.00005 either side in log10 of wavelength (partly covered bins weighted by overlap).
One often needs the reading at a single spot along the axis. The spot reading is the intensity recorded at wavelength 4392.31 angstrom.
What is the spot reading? 40.87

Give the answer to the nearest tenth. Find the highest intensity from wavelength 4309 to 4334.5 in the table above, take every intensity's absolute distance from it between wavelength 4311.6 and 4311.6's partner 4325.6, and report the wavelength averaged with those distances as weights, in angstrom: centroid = 4319.8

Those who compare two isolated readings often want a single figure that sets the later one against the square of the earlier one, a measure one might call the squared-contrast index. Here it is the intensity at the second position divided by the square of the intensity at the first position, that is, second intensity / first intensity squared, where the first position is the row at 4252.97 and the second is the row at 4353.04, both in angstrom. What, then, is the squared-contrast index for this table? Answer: 0.016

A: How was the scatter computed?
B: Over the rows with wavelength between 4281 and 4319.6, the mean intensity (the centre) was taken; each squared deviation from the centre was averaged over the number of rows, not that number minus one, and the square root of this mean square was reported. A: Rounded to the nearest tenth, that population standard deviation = 2.9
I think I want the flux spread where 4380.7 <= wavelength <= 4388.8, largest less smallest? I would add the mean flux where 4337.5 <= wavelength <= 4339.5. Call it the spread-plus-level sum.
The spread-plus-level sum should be 36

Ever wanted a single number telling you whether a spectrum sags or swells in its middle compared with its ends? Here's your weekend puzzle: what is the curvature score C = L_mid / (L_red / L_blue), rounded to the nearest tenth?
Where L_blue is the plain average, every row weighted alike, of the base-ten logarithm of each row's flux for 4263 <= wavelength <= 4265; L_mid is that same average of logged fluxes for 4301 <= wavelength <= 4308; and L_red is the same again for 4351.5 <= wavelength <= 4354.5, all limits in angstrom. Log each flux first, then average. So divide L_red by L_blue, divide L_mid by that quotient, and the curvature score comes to 1.7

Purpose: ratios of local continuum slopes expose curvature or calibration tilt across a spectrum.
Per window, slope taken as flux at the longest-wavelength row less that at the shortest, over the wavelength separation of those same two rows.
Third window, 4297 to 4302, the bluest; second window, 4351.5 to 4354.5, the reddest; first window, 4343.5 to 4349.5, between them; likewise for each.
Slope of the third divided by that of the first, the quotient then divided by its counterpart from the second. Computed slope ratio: 1.1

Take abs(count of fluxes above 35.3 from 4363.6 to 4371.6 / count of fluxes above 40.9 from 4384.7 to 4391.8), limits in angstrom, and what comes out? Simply 5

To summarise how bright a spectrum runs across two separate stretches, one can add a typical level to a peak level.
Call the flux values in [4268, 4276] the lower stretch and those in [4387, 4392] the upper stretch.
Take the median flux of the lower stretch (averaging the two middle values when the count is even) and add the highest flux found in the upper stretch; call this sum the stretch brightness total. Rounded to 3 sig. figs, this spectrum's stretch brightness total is 84.8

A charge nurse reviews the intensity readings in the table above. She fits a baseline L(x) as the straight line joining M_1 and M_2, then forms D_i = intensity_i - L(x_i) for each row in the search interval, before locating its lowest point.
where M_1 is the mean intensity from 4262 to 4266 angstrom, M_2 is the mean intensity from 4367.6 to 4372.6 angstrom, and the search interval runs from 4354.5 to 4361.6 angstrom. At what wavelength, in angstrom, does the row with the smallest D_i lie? 4359.06 angstrom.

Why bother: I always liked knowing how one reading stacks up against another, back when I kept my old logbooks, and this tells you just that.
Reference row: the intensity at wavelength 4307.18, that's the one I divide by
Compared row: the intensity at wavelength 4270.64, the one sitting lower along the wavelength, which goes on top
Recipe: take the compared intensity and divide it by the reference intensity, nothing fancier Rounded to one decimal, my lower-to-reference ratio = 1.1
